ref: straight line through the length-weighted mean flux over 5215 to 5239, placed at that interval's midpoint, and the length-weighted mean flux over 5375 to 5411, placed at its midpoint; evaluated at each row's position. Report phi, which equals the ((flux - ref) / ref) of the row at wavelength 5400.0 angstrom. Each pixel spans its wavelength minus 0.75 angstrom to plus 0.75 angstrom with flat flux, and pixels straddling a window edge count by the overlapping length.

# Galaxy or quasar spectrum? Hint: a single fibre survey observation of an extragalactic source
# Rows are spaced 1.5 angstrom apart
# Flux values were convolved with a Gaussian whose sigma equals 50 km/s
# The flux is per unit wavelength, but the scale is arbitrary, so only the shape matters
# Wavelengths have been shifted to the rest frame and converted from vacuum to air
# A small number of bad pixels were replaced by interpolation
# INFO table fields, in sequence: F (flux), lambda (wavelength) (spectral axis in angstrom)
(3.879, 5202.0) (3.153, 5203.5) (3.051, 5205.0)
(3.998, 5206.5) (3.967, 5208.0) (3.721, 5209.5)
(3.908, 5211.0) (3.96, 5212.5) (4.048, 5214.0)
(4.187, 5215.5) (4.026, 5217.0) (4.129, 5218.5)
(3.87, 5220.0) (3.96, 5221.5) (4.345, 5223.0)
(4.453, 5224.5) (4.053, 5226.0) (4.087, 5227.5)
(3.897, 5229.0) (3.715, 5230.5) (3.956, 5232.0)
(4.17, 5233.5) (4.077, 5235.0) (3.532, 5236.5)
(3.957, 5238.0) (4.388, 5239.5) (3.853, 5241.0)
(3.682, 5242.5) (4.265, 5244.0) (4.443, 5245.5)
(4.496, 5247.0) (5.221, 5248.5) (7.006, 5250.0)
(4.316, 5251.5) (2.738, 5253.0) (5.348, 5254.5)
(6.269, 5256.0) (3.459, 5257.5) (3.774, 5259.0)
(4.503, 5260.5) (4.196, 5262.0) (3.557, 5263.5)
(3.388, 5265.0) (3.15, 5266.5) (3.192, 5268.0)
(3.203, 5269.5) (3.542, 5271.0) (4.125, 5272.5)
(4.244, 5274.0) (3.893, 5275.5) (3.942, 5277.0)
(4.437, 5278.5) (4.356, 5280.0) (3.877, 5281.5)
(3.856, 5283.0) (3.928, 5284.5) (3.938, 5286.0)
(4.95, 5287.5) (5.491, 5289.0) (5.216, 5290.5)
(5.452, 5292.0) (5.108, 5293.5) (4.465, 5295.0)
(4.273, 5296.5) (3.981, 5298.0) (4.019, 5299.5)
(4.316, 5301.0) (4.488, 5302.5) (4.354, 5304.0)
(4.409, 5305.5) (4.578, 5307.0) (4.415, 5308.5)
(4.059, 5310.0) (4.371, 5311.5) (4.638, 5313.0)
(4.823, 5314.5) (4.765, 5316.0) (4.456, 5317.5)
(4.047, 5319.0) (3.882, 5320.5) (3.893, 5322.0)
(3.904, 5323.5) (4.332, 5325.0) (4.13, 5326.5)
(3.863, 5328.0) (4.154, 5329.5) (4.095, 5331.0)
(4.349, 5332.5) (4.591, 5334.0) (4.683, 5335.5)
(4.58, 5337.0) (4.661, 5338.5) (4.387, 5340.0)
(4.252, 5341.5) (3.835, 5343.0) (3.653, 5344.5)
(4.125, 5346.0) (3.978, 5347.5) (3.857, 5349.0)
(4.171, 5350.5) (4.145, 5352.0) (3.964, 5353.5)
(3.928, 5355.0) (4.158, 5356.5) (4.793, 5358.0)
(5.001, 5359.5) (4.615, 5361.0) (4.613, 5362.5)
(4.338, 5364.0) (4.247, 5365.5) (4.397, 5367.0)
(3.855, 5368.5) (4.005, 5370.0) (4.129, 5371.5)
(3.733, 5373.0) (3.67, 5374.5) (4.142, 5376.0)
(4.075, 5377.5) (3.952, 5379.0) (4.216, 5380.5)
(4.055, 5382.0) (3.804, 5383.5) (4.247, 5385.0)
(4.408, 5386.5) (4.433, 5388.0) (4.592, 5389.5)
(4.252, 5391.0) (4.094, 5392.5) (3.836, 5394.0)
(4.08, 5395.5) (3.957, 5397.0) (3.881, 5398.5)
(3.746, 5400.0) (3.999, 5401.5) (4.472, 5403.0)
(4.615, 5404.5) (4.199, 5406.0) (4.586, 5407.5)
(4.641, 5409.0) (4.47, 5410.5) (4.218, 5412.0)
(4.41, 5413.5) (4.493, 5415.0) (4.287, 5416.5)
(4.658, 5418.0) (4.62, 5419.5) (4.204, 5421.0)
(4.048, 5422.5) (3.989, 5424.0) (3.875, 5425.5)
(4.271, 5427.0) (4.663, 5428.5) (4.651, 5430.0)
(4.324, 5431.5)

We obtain -0.11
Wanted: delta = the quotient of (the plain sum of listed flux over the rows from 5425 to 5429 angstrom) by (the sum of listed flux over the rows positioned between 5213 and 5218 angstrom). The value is 1.04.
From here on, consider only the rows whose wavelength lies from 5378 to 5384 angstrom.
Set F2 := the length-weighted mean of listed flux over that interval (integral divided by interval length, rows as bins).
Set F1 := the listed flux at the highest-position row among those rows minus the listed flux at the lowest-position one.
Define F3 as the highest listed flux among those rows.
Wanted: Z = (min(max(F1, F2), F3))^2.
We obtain 16.1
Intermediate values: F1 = -0.15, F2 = 4.02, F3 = 4.216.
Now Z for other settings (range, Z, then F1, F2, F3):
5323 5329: 16.5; -0.04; 4.07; 4.332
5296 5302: 17.3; 0.04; 4.16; 4.316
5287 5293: 27.9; 0.50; 5.28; 5.491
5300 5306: 19.1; 0.09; 4.38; 4.488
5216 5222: 16.0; -0.07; 4.01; 4.129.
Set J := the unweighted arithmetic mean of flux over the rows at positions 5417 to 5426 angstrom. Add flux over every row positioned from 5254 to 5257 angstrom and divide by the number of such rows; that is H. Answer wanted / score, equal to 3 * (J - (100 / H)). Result -39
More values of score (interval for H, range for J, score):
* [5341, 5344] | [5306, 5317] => -61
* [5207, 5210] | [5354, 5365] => -65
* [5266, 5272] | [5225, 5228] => -79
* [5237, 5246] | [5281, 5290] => -60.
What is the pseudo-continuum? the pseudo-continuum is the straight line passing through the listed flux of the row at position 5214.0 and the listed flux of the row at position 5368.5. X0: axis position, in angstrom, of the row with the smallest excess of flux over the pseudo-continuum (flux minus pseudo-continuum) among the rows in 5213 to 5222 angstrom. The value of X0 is 5220.0 angstrom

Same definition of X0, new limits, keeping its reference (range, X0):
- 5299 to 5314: 5299.5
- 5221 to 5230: 5229.0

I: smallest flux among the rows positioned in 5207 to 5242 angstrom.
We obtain 3.532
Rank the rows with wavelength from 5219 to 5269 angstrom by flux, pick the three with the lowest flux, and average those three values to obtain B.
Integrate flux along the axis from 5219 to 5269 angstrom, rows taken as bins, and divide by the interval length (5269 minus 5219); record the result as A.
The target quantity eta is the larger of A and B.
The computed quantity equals 4.16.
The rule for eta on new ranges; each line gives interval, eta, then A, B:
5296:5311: 4.29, 4.3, 4.02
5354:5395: 4.20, 4.2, 3.74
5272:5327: 4.36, 4.4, 3.87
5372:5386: 4.00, 4.0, 3.74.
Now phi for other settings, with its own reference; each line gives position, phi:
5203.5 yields -0.21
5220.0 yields -0.04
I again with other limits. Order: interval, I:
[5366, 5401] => 3.67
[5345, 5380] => 3.67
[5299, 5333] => 3.863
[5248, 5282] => 2.738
